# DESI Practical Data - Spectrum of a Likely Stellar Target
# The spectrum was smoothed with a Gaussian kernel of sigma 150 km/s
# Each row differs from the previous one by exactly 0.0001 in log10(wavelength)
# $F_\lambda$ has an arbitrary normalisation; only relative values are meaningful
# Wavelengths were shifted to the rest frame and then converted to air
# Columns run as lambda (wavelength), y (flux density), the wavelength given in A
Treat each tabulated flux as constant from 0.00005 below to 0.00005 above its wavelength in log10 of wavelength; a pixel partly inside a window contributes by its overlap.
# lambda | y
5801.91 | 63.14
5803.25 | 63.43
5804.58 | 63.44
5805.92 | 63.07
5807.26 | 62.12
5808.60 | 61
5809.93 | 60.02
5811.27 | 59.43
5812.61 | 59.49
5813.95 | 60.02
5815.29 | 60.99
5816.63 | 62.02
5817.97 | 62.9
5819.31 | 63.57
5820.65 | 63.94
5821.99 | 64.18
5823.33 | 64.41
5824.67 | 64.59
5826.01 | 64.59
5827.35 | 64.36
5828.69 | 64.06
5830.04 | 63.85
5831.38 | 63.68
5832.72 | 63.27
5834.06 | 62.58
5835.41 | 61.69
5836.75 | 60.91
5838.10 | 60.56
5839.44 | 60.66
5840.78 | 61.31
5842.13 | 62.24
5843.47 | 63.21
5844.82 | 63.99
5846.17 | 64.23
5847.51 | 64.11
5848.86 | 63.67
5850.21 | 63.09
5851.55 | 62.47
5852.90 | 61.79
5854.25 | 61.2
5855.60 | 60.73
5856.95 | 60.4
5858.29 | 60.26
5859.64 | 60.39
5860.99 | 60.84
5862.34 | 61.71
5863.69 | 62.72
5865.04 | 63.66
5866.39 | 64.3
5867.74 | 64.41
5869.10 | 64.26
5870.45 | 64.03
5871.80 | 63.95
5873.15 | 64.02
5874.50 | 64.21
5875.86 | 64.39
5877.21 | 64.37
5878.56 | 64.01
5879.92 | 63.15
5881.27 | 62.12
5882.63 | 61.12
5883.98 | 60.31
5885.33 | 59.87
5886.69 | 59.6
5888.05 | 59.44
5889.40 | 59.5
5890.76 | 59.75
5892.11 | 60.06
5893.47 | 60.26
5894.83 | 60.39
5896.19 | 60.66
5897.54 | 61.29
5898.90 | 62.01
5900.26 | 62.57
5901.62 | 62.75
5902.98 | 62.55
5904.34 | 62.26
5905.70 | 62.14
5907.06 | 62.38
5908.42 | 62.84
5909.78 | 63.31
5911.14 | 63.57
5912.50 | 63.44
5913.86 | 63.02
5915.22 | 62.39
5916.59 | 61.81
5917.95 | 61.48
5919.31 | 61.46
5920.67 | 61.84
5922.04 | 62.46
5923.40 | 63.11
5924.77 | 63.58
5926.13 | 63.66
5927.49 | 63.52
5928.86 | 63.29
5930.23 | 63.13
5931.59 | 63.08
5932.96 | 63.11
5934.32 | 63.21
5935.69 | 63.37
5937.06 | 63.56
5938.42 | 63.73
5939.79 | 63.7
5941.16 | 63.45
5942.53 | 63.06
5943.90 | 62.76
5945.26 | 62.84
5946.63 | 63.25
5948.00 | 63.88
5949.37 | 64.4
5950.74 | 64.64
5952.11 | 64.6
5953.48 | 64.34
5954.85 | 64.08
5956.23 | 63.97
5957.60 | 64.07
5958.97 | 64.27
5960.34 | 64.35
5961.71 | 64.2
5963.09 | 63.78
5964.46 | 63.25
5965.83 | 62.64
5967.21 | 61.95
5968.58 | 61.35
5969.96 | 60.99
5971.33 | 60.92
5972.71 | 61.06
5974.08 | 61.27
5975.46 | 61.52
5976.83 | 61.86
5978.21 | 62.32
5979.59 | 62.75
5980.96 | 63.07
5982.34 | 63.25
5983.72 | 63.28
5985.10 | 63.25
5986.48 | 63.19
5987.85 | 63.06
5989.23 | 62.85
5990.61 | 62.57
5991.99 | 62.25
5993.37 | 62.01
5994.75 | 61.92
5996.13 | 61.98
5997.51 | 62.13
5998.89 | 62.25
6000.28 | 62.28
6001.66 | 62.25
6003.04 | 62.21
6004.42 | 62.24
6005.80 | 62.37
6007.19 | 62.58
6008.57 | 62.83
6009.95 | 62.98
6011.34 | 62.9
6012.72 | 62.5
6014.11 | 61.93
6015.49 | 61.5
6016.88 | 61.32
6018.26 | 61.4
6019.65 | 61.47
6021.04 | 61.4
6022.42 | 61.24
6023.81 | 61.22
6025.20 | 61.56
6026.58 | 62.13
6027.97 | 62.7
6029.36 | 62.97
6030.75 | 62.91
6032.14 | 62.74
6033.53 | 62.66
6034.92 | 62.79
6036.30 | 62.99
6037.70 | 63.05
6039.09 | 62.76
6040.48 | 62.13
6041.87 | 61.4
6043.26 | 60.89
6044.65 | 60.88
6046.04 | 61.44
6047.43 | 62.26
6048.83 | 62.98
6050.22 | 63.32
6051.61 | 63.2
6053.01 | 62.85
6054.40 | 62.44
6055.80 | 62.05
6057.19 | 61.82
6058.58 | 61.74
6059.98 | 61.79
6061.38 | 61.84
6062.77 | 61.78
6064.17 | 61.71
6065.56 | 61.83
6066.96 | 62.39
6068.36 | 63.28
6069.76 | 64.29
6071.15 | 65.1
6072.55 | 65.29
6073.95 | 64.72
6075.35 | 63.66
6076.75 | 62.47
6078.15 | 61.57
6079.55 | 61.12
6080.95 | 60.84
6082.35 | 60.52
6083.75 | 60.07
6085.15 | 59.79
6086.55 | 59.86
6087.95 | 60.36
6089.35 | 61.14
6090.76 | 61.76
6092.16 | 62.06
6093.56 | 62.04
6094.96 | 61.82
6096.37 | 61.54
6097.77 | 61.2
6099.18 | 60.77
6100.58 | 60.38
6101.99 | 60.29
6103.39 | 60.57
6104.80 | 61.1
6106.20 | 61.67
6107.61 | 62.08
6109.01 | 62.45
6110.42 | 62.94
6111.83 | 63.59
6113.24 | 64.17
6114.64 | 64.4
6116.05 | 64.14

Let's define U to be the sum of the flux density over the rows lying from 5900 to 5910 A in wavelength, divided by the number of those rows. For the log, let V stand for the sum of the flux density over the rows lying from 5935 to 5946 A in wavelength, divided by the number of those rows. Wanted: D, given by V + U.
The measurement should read 126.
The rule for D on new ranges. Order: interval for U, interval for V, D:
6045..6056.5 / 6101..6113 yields 124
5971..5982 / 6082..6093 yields 123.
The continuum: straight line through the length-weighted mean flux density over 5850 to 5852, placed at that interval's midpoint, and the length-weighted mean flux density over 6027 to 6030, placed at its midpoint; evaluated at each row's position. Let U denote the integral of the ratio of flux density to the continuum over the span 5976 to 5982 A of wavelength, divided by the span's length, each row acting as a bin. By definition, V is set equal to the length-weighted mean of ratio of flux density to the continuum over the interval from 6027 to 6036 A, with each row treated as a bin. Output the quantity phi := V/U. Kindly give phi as 1.01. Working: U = 1.00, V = 1.00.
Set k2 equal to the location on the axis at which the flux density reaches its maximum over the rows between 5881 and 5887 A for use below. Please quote 5881.27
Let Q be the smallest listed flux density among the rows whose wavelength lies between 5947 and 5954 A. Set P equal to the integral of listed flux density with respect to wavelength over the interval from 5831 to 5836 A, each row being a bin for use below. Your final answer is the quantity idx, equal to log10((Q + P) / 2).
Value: 2.28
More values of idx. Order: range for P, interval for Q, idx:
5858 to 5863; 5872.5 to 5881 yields 2.26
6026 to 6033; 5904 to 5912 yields 2.40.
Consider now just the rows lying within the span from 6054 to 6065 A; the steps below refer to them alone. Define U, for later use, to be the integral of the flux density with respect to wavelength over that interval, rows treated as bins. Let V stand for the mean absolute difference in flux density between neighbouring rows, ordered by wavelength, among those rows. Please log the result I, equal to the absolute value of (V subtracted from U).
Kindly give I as 681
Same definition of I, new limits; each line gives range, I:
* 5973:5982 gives 559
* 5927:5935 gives 506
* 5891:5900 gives 547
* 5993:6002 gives 559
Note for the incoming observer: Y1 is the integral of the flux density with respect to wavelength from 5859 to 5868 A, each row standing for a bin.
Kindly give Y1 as 563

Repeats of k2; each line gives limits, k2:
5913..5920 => 5913.86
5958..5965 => 5960.34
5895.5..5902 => 5901.62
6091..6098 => 6092.16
